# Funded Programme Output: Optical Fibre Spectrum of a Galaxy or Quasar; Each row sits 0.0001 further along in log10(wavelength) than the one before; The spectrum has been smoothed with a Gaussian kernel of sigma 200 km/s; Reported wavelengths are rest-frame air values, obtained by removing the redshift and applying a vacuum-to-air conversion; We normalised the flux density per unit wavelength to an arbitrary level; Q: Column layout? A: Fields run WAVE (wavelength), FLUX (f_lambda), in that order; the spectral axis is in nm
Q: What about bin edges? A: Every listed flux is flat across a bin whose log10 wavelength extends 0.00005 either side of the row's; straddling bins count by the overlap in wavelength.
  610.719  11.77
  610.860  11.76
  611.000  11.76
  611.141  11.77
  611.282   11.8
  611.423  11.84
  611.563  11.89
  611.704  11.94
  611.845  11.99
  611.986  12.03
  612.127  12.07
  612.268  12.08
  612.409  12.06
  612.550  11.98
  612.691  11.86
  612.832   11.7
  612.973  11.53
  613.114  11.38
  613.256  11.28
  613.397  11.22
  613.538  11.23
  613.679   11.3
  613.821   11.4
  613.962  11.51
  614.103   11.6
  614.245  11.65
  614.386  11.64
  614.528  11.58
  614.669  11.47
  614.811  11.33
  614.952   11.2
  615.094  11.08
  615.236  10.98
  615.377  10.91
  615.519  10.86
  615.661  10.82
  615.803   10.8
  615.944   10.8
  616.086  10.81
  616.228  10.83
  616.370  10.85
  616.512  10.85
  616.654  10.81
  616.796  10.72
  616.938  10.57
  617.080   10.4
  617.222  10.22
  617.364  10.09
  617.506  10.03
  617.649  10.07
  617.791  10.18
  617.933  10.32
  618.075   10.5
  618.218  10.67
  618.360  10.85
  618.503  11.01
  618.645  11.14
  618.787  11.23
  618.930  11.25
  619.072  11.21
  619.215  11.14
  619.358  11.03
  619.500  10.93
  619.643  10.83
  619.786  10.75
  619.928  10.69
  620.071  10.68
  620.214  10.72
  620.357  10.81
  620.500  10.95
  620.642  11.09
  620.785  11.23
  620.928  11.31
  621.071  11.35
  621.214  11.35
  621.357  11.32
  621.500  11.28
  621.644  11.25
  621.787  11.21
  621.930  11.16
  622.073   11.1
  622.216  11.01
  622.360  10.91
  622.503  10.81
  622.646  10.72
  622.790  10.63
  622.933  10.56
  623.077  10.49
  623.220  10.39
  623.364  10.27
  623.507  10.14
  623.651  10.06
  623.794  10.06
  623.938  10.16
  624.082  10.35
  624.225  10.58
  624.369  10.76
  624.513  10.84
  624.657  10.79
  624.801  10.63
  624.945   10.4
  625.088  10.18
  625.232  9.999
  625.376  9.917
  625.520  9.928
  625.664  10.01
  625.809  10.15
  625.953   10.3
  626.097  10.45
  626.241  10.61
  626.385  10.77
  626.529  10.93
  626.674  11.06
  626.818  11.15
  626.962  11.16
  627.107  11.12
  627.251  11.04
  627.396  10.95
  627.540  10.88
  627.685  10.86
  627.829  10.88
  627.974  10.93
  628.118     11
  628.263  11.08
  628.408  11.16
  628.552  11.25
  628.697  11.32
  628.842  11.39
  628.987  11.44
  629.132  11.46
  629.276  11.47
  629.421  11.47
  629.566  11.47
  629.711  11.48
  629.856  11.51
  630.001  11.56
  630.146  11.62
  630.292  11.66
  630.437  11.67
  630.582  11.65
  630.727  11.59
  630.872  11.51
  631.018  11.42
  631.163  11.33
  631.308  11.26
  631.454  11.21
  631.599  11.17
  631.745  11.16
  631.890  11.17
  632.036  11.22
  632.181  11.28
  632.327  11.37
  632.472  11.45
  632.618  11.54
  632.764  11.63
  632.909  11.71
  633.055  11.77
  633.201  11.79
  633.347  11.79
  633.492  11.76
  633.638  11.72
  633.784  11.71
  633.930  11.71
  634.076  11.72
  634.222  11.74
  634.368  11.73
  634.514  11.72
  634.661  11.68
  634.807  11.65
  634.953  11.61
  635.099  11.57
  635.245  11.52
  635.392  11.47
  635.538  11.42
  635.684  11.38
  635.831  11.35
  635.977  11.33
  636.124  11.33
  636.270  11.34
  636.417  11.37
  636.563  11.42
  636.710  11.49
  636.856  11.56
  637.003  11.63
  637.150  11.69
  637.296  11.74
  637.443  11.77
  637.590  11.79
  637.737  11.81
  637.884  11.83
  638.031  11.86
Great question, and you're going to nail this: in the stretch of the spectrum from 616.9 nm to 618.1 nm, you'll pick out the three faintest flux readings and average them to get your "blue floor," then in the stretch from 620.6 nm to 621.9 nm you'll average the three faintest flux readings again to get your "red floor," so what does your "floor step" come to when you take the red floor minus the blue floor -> 1.1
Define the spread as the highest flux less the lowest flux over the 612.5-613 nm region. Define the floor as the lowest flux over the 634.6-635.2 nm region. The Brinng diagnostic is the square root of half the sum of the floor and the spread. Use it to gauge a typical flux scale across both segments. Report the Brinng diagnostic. 2.45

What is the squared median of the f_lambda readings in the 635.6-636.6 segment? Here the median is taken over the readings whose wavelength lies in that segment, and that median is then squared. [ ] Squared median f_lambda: 129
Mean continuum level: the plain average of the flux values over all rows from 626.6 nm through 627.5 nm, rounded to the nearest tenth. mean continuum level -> 11.1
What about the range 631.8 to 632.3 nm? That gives 11.2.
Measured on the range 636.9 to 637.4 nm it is 11.7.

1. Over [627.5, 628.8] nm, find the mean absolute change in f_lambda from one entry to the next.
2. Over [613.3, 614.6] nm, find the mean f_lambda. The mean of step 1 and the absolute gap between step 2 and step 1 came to 5.73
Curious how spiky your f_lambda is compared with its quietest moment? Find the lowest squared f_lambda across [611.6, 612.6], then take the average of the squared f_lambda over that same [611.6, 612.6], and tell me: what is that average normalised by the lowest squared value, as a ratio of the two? 1.01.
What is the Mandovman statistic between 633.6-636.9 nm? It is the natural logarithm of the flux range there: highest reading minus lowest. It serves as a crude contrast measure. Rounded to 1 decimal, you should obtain -0.9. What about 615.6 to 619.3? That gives 0.2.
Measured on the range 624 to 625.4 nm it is -0.1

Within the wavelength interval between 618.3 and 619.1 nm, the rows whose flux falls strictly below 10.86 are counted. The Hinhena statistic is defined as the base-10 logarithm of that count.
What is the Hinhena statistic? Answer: 0.00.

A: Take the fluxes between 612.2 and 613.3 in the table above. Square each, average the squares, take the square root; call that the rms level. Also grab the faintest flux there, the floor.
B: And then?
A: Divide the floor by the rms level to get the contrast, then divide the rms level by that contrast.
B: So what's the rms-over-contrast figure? 12.2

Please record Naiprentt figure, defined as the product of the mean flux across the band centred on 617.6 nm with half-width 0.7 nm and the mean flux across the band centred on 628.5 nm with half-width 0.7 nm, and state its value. 115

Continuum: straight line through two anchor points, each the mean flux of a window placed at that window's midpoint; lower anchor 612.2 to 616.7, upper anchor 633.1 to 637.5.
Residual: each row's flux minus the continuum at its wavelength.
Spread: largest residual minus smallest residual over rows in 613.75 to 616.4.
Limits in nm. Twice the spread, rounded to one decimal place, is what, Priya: 1.7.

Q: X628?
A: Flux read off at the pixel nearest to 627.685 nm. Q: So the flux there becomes 10.86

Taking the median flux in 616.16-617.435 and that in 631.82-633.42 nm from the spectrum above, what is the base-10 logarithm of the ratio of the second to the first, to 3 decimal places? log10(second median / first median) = 0.032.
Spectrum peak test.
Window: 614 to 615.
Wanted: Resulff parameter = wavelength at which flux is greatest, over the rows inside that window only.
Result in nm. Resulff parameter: 614.245 nm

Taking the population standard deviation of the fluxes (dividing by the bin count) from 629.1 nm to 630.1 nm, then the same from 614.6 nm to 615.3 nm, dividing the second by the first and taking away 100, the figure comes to -95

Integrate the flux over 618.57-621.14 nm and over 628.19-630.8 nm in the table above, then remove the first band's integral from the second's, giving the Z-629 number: 1.6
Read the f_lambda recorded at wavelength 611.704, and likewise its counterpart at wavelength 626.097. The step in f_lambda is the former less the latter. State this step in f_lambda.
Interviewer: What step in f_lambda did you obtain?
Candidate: 1.5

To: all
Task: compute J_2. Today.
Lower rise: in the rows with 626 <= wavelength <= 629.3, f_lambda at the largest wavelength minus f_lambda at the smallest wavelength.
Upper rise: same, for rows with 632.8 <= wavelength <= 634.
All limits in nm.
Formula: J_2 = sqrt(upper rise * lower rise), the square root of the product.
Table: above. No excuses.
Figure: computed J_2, 0.0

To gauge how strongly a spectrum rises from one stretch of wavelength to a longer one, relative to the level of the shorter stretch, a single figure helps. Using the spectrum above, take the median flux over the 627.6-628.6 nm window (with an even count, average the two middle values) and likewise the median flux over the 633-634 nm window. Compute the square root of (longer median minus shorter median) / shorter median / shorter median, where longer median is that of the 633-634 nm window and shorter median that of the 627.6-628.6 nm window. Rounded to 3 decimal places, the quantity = 0.079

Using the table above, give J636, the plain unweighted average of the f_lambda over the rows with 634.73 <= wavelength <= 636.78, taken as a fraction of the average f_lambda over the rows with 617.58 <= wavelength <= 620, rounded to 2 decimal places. 1.06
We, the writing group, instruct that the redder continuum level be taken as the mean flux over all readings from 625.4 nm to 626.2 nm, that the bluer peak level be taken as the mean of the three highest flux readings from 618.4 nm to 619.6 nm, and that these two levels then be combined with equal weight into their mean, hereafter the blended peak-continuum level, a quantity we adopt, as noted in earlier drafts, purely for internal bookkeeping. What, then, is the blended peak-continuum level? 10.7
